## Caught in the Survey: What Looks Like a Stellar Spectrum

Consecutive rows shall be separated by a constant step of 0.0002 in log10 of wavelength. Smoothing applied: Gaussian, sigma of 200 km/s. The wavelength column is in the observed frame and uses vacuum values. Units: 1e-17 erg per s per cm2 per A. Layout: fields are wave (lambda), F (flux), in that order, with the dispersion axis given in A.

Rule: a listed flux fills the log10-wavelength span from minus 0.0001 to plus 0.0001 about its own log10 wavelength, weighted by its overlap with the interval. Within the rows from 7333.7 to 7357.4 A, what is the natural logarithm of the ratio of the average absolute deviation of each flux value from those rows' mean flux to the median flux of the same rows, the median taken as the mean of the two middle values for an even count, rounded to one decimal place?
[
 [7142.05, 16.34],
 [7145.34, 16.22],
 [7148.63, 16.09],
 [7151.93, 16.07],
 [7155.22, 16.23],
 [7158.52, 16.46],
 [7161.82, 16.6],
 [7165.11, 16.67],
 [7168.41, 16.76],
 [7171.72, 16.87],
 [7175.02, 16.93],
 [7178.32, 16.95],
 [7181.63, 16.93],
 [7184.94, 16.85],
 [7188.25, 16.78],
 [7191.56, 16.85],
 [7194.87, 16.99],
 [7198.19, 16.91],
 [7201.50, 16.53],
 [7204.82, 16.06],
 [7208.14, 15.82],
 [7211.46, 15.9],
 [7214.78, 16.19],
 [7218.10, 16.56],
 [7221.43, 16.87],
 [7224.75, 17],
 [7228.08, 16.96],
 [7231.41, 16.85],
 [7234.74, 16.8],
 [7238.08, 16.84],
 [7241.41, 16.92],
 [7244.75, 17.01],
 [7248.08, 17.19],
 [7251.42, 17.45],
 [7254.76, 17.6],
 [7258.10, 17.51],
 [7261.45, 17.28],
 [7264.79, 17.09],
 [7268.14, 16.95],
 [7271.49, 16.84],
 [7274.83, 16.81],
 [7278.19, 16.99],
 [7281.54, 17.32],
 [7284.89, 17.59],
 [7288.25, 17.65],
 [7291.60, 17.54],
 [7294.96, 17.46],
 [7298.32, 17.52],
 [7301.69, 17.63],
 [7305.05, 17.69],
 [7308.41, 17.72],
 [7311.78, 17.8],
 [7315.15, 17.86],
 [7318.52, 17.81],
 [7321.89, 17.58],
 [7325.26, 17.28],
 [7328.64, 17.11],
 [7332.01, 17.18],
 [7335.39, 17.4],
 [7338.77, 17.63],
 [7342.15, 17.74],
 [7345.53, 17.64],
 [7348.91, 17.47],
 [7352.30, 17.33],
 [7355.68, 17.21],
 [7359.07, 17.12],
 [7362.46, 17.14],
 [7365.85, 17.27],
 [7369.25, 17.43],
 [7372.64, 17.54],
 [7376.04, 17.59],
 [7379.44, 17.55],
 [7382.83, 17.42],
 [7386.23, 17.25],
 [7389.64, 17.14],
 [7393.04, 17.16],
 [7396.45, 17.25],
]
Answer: -4.7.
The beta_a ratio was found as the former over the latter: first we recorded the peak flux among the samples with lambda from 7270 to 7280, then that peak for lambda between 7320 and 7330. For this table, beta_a 0.97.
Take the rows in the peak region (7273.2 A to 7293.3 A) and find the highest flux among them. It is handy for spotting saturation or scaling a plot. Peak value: 17.65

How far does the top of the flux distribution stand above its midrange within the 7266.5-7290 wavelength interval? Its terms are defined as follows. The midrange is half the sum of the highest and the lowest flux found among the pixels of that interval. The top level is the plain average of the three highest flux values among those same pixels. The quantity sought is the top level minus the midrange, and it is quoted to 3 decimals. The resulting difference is 0.290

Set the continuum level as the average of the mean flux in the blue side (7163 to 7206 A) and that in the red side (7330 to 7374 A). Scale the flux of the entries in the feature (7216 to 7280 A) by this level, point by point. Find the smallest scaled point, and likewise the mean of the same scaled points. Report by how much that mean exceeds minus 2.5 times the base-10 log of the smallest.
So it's 0.96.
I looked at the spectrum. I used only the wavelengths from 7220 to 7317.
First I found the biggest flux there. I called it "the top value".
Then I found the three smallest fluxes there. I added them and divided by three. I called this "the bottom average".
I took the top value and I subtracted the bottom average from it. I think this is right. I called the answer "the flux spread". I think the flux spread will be 1.04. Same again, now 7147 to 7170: 0.63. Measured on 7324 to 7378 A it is 0.62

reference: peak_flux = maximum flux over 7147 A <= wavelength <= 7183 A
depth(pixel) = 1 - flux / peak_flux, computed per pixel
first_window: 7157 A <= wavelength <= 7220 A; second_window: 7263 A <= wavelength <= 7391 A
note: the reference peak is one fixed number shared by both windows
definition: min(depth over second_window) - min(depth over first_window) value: -0.051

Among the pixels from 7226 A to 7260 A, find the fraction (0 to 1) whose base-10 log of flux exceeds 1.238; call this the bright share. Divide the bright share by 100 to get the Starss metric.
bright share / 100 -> 0.0030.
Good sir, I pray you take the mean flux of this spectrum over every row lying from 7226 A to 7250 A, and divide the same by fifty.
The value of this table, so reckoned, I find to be 0.339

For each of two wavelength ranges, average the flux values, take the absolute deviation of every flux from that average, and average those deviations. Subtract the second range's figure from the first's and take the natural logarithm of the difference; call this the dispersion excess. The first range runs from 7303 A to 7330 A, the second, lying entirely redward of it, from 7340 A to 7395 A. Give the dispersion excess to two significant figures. -3.2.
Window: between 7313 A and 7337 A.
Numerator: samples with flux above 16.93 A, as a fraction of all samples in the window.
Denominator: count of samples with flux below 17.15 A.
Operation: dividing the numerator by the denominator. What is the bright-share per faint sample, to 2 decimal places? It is 1.00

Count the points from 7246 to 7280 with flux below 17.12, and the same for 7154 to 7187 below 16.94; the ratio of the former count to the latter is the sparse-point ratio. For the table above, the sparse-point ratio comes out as 0.6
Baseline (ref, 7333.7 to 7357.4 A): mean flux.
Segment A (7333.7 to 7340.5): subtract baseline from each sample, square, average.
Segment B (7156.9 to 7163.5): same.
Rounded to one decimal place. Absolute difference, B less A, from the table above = 0.9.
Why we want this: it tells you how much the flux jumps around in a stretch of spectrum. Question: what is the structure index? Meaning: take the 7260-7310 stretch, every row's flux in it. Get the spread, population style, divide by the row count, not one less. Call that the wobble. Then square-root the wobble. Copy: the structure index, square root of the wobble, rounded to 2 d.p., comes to 0.56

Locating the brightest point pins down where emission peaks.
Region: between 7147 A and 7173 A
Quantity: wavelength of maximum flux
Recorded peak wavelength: 7171.72 A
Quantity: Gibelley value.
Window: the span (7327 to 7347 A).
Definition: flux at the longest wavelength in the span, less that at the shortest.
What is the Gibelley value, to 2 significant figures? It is 0.53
